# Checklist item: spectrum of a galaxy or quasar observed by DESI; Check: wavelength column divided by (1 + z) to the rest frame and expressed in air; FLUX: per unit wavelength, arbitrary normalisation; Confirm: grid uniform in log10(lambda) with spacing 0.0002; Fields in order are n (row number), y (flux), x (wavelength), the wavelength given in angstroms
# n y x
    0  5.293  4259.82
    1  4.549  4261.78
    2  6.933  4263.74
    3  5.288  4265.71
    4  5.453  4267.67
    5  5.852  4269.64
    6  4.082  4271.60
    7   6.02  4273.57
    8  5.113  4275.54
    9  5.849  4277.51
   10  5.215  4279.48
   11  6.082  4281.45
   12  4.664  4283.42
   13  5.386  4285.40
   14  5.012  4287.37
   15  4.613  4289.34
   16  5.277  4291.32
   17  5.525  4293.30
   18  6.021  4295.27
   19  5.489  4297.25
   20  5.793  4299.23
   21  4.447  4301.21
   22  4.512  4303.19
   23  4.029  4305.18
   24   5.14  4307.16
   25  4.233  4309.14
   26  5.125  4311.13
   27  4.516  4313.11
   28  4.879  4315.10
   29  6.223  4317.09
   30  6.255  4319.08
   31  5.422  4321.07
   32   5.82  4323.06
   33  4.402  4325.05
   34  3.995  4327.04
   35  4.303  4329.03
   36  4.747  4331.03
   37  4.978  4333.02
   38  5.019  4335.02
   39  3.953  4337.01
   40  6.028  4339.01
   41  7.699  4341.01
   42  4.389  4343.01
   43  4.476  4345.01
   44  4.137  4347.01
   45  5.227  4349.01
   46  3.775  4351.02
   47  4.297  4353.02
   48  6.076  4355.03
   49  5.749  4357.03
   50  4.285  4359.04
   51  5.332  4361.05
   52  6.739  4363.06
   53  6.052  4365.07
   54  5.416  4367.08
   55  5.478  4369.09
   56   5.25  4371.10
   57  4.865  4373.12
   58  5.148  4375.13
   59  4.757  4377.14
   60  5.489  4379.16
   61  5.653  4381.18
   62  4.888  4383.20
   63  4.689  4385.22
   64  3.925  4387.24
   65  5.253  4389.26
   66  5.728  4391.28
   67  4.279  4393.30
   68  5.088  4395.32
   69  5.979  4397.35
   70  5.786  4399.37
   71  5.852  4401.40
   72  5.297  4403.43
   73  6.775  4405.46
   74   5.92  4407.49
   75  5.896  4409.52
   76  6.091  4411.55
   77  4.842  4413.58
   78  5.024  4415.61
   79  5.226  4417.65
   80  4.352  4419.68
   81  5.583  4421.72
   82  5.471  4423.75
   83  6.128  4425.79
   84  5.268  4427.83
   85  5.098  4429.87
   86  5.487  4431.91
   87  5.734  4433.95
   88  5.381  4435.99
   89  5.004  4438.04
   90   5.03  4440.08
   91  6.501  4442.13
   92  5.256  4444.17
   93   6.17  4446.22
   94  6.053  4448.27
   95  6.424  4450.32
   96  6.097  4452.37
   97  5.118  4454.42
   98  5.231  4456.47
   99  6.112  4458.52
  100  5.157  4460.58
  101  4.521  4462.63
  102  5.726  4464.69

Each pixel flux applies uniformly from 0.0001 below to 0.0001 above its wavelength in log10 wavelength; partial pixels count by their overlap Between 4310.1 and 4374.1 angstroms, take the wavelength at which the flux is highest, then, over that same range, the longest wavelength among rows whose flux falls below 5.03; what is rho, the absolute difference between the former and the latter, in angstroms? 32.1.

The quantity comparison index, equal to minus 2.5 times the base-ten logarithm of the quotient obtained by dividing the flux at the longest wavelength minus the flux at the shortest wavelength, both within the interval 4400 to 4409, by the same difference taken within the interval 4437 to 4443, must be 3.4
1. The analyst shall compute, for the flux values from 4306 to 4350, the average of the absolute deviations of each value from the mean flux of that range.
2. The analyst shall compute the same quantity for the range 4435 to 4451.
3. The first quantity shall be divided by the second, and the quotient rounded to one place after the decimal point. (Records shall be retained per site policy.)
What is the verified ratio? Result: 1.2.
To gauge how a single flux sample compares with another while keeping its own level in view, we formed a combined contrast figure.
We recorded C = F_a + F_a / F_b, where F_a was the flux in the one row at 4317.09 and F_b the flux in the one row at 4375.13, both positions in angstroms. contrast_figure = 7.4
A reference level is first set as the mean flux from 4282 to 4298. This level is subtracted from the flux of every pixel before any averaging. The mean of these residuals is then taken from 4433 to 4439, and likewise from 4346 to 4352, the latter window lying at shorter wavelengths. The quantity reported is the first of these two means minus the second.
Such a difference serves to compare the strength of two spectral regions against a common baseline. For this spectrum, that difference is 0.99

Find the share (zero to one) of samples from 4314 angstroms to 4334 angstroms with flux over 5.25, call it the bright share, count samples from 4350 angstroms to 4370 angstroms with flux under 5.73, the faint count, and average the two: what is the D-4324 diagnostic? 3.20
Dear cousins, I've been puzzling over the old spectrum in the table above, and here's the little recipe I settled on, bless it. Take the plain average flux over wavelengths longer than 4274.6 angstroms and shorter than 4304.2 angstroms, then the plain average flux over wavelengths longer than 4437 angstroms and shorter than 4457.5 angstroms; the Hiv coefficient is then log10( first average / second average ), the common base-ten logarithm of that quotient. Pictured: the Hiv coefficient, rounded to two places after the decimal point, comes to -0.03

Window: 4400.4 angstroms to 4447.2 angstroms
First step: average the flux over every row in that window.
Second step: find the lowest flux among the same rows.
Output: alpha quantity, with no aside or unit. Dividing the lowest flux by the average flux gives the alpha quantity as 0.79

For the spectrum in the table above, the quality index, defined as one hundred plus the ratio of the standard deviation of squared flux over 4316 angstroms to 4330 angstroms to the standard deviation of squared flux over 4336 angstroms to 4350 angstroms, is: 101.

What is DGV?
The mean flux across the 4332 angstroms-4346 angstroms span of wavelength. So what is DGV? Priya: 5.22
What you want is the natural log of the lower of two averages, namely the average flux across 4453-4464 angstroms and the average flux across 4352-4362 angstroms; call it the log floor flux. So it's 1.64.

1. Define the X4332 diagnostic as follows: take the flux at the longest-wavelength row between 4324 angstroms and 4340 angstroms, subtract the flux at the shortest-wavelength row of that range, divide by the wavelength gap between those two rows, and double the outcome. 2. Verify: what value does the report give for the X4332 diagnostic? 0.2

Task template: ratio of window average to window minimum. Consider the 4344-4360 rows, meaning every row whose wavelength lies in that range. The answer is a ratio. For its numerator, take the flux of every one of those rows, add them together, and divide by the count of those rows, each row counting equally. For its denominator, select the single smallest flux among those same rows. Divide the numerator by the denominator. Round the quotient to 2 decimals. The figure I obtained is 1.26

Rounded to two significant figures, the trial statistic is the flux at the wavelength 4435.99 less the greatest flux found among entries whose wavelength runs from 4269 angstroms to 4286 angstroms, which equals -0.70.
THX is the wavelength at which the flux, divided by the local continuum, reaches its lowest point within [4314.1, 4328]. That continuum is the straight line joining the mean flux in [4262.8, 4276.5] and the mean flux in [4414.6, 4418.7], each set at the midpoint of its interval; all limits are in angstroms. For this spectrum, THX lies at 4327.04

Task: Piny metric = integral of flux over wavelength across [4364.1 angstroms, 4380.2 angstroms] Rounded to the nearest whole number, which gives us 85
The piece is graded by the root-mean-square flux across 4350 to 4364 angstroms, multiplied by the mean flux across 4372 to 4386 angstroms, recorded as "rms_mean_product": 26.8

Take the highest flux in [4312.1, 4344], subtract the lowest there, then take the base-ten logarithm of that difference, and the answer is 0.57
